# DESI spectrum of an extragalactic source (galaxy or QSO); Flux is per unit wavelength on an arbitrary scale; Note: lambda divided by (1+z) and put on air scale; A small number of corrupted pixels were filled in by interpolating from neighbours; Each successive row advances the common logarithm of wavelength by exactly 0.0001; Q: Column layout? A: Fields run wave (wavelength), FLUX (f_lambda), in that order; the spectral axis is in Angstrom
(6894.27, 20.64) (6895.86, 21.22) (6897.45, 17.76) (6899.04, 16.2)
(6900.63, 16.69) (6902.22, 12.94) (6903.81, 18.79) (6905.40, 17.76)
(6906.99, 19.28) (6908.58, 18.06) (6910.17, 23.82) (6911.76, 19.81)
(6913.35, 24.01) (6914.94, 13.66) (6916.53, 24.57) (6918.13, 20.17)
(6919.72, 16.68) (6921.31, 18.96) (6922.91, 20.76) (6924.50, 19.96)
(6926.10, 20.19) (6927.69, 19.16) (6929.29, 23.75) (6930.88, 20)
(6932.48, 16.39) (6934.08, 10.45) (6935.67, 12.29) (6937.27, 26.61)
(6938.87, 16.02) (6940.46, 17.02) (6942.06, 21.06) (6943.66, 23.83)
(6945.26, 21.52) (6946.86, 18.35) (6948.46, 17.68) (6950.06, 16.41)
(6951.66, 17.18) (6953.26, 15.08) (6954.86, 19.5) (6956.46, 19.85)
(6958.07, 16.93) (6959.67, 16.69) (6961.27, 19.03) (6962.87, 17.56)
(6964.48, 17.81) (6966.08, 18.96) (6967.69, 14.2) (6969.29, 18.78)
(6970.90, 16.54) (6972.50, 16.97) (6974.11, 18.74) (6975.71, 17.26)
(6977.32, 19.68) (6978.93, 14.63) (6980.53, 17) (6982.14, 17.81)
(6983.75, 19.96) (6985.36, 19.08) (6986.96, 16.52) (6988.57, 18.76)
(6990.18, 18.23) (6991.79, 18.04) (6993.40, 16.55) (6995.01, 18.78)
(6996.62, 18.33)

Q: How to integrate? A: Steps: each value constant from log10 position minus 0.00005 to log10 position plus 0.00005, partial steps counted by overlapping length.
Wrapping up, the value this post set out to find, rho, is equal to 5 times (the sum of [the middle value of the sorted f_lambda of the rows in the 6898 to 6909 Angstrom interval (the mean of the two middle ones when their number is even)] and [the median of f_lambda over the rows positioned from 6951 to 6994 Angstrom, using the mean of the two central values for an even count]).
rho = 178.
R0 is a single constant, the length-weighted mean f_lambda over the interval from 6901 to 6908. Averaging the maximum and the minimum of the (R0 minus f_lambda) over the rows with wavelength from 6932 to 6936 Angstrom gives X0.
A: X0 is 3.8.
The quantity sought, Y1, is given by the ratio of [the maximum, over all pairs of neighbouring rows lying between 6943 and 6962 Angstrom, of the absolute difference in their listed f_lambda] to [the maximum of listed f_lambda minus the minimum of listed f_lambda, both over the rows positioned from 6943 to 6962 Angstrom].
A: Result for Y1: 0.5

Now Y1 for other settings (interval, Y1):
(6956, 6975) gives 0.8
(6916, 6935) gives 0.4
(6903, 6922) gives 1.0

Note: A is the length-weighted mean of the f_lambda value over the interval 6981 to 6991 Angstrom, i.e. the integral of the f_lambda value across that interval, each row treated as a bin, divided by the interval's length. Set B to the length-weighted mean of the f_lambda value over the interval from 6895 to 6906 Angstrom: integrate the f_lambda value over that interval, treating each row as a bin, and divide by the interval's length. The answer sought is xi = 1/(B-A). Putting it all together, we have -1.0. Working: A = 18.3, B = 17.3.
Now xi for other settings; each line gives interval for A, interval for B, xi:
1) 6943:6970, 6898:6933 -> 1.0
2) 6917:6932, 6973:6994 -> -0.5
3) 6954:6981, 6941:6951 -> 0.5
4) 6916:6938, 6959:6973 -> -0.6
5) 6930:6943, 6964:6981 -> -3.7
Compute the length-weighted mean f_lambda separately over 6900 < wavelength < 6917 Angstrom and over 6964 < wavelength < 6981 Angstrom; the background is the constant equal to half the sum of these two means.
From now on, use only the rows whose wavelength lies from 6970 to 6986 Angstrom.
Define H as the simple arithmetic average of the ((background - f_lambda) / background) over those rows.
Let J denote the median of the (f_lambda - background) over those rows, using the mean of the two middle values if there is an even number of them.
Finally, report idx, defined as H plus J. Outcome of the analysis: -0.59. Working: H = 0.02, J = -0.61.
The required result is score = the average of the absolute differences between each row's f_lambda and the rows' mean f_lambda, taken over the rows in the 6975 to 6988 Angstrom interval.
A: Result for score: 1.4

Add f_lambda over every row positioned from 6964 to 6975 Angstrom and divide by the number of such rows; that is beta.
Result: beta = 17.4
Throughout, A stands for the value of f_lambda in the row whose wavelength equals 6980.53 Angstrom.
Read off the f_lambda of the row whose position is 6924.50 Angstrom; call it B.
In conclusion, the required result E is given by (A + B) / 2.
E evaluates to 18.5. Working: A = 17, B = 19.96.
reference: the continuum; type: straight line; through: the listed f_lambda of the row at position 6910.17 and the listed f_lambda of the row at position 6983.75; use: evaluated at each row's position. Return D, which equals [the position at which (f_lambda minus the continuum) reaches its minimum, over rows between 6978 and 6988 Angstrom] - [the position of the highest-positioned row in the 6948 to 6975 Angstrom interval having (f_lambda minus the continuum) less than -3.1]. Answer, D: 6.4 Angstrom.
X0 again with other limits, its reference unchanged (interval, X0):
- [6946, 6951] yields -0.2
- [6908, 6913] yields -3.8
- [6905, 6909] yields -1.3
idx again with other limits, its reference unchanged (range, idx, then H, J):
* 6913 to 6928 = 1.83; -0.09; 1.92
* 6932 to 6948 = -0.47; -0.01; -0.46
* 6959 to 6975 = -0.43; 0.03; -0.46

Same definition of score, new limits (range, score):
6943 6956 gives 2.2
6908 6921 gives 3.0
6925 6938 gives 4.2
